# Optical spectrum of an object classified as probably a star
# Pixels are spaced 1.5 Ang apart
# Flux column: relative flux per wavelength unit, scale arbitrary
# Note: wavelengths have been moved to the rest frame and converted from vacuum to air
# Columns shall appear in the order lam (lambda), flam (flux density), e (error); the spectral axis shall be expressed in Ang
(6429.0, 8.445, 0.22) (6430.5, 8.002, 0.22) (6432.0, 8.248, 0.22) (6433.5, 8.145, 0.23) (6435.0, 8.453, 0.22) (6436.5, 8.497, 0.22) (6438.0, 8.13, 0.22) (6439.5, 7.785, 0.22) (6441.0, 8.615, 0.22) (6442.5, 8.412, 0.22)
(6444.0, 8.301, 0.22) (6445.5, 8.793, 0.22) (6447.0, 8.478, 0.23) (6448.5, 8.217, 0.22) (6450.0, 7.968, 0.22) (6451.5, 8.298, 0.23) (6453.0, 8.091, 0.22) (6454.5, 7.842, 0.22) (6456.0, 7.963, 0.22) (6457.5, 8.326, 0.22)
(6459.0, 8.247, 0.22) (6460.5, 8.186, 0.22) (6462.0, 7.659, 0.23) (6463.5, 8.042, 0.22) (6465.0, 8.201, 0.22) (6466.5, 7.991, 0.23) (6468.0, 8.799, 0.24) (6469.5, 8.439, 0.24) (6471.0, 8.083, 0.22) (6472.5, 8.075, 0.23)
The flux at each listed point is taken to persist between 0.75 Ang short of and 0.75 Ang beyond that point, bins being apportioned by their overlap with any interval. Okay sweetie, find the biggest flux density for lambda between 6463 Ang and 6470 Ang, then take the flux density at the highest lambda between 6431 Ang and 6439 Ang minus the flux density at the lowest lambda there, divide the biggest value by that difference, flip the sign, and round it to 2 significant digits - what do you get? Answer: 75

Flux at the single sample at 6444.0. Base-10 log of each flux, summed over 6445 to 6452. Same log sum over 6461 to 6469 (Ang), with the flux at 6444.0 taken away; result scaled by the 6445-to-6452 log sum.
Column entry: -0.81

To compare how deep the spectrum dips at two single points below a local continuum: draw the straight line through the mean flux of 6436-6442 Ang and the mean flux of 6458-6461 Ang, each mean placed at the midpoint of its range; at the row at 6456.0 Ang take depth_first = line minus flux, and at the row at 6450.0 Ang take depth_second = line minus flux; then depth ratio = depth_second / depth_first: 1.0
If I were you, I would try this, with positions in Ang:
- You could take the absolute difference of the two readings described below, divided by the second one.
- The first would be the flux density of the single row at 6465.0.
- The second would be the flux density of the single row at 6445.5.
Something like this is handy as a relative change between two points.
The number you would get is 0.067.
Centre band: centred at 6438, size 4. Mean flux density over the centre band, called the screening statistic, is 8.14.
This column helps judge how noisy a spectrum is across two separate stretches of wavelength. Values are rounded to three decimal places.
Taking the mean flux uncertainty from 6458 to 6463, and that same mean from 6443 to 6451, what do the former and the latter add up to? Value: 0.445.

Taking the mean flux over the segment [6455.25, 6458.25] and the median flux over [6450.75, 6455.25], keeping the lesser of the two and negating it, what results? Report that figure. -8.09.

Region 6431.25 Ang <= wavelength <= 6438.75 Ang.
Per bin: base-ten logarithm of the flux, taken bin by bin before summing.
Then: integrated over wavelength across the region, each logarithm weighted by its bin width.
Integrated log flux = 6.89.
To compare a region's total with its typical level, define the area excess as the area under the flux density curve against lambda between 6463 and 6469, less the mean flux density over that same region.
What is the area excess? 41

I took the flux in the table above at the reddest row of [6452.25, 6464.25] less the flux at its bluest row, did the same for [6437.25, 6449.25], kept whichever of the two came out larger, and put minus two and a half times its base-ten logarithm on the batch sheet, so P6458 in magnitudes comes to 3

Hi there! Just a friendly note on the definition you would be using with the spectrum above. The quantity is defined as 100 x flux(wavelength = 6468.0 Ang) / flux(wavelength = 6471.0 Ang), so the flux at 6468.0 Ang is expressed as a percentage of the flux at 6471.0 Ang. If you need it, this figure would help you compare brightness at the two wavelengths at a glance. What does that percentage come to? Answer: 109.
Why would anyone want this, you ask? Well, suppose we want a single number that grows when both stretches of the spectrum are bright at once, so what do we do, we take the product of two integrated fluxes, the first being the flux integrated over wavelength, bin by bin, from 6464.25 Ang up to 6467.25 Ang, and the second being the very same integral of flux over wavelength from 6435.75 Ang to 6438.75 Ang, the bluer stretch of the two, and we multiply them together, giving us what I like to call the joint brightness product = 606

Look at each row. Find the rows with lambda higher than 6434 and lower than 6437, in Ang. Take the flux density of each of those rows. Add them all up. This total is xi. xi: 17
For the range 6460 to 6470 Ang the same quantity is 57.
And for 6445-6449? 25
